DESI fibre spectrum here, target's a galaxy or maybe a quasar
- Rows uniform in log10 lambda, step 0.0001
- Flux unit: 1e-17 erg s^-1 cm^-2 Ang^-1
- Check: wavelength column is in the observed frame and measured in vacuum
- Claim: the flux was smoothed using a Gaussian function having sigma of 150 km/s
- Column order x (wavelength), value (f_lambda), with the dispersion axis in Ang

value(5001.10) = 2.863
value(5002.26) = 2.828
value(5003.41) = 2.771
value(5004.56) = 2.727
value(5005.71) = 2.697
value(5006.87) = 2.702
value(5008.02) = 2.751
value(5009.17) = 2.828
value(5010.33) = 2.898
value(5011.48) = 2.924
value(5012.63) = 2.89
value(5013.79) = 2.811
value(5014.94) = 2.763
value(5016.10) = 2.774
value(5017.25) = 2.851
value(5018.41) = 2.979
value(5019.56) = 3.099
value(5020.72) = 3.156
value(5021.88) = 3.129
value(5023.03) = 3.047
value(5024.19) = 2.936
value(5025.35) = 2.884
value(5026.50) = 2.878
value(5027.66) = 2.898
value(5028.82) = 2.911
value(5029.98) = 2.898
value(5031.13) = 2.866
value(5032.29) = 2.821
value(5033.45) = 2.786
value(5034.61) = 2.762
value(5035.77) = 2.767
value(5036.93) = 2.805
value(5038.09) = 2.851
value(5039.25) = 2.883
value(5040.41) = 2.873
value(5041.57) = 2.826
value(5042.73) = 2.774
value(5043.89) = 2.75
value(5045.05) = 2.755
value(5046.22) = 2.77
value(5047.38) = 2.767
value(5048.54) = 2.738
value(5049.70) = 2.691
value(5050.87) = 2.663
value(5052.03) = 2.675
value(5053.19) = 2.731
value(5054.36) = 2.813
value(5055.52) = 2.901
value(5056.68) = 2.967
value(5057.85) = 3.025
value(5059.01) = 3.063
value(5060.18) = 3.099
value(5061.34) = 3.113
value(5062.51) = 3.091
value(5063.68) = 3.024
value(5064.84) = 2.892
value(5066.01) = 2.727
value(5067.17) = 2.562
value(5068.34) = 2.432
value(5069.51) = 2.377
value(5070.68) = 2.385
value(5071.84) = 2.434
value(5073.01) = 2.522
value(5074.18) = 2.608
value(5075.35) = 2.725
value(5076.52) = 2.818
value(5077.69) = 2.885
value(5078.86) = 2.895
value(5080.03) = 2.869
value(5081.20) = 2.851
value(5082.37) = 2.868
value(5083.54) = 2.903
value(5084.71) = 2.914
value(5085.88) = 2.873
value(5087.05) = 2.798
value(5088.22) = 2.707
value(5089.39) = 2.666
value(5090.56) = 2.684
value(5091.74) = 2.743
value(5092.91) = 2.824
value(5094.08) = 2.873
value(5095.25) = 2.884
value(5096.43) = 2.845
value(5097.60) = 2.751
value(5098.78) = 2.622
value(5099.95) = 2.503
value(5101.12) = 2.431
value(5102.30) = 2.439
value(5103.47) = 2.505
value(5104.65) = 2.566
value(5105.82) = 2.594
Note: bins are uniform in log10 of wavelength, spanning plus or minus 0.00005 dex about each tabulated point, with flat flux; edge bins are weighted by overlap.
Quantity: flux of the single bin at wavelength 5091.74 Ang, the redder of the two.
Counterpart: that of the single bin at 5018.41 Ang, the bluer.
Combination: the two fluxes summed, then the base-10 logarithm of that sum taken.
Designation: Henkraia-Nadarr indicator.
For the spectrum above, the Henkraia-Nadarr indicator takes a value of 0.76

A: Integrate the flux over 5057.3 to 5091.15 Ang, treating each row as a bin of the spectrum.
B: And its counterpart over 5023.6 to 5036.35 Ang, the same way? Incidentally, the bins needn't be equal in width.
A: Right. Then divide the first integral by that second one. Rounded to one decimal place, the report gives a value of 2.6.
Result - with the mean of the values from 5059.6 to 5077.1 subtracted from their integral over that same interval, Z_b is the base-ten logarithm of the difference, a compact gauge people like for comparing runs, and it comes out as 1.65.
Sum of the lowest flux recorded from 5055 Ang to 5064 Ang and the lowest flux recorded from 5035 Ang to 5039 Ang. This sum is 5.67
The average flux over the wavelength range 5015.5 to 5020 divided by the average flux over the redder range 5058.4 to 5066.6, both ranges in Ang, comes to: 0.97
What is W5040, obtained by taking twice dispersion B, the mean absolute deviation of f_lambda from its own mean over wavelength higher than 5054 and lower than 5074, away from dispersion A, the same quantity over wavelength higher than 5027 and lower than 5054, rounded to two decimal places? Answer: -0.43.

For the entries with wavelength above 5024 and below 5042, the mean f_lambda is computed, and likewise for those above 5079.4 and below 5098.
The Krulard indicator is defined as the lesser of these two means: 2.82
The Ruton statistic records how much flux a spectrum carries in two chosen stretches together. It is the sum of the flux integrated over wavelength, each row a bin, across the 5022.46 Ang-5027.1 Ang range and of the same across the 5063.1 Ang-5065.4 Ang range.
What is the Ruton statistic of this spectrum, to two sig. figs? 20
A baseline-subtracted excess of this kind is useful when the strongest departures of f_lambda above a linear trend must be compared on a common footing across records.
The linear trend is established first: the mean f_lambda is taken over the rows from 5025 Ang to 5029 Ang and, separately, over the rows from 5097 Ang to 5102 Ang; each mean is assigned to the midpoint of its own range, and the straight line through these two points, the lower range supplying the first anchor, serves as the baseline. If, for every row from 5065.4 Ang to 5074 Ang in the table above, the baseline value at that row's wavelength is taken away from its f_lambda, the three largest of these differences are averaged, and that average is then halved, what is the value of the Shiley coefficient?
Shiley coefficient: -0.05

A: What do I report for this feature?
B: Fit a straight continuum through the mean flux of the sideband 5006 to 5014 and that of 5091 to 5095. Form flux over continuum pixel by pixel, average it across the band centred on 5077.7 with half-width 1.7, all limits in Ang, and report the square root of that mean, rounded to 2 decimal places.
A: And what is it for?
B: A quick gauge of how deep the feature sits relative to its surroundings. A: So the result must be 1.01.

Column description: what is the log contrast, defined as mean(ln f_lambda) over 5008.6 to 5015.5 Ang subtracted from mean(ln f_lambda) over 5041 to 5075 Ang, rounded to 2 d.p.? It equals -0.03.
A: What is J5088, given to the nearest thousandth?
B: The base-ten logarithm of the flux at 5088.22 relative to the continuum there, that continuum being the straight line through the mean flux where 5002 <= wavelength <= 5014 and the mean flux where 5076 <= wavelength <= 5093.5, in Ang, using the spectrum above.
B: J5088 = -0.018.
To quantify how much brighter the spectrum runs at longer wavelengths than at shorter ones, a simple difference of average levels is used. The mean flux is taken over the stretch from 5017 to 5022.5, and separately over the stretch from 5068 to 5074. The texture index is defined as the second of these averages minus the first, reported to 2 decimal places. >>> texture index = -0.61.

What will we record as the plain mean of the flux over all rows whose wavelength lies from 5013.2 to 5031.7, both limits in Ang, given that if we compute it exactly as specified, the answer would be 2.93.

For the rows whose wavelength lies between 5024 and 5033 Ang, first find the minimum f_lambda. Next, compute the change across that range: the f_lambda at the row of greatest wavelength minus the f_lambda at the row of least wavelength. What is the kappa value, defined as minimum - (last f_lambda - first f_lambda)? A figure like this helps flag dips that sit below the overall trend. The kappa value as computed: 2.94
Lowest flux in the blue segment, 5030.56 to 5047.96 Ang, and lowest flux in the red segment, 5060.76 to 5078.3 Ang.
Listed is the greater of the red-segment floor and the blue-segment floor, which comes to 2.75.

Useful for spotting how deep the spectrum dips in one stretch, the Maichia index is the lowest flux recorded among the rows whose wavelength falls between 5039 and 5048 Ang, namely 2.75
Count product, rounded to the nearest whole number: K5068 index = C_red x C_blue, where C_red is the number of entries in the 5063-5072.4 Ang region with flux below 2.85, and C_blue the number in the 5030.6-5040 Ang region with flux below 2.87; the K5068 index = 42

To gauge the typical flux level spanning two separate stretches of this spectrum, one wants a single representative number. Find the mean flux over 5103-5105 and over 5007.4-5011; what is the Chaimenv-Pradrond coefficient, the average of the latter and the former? 2.68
